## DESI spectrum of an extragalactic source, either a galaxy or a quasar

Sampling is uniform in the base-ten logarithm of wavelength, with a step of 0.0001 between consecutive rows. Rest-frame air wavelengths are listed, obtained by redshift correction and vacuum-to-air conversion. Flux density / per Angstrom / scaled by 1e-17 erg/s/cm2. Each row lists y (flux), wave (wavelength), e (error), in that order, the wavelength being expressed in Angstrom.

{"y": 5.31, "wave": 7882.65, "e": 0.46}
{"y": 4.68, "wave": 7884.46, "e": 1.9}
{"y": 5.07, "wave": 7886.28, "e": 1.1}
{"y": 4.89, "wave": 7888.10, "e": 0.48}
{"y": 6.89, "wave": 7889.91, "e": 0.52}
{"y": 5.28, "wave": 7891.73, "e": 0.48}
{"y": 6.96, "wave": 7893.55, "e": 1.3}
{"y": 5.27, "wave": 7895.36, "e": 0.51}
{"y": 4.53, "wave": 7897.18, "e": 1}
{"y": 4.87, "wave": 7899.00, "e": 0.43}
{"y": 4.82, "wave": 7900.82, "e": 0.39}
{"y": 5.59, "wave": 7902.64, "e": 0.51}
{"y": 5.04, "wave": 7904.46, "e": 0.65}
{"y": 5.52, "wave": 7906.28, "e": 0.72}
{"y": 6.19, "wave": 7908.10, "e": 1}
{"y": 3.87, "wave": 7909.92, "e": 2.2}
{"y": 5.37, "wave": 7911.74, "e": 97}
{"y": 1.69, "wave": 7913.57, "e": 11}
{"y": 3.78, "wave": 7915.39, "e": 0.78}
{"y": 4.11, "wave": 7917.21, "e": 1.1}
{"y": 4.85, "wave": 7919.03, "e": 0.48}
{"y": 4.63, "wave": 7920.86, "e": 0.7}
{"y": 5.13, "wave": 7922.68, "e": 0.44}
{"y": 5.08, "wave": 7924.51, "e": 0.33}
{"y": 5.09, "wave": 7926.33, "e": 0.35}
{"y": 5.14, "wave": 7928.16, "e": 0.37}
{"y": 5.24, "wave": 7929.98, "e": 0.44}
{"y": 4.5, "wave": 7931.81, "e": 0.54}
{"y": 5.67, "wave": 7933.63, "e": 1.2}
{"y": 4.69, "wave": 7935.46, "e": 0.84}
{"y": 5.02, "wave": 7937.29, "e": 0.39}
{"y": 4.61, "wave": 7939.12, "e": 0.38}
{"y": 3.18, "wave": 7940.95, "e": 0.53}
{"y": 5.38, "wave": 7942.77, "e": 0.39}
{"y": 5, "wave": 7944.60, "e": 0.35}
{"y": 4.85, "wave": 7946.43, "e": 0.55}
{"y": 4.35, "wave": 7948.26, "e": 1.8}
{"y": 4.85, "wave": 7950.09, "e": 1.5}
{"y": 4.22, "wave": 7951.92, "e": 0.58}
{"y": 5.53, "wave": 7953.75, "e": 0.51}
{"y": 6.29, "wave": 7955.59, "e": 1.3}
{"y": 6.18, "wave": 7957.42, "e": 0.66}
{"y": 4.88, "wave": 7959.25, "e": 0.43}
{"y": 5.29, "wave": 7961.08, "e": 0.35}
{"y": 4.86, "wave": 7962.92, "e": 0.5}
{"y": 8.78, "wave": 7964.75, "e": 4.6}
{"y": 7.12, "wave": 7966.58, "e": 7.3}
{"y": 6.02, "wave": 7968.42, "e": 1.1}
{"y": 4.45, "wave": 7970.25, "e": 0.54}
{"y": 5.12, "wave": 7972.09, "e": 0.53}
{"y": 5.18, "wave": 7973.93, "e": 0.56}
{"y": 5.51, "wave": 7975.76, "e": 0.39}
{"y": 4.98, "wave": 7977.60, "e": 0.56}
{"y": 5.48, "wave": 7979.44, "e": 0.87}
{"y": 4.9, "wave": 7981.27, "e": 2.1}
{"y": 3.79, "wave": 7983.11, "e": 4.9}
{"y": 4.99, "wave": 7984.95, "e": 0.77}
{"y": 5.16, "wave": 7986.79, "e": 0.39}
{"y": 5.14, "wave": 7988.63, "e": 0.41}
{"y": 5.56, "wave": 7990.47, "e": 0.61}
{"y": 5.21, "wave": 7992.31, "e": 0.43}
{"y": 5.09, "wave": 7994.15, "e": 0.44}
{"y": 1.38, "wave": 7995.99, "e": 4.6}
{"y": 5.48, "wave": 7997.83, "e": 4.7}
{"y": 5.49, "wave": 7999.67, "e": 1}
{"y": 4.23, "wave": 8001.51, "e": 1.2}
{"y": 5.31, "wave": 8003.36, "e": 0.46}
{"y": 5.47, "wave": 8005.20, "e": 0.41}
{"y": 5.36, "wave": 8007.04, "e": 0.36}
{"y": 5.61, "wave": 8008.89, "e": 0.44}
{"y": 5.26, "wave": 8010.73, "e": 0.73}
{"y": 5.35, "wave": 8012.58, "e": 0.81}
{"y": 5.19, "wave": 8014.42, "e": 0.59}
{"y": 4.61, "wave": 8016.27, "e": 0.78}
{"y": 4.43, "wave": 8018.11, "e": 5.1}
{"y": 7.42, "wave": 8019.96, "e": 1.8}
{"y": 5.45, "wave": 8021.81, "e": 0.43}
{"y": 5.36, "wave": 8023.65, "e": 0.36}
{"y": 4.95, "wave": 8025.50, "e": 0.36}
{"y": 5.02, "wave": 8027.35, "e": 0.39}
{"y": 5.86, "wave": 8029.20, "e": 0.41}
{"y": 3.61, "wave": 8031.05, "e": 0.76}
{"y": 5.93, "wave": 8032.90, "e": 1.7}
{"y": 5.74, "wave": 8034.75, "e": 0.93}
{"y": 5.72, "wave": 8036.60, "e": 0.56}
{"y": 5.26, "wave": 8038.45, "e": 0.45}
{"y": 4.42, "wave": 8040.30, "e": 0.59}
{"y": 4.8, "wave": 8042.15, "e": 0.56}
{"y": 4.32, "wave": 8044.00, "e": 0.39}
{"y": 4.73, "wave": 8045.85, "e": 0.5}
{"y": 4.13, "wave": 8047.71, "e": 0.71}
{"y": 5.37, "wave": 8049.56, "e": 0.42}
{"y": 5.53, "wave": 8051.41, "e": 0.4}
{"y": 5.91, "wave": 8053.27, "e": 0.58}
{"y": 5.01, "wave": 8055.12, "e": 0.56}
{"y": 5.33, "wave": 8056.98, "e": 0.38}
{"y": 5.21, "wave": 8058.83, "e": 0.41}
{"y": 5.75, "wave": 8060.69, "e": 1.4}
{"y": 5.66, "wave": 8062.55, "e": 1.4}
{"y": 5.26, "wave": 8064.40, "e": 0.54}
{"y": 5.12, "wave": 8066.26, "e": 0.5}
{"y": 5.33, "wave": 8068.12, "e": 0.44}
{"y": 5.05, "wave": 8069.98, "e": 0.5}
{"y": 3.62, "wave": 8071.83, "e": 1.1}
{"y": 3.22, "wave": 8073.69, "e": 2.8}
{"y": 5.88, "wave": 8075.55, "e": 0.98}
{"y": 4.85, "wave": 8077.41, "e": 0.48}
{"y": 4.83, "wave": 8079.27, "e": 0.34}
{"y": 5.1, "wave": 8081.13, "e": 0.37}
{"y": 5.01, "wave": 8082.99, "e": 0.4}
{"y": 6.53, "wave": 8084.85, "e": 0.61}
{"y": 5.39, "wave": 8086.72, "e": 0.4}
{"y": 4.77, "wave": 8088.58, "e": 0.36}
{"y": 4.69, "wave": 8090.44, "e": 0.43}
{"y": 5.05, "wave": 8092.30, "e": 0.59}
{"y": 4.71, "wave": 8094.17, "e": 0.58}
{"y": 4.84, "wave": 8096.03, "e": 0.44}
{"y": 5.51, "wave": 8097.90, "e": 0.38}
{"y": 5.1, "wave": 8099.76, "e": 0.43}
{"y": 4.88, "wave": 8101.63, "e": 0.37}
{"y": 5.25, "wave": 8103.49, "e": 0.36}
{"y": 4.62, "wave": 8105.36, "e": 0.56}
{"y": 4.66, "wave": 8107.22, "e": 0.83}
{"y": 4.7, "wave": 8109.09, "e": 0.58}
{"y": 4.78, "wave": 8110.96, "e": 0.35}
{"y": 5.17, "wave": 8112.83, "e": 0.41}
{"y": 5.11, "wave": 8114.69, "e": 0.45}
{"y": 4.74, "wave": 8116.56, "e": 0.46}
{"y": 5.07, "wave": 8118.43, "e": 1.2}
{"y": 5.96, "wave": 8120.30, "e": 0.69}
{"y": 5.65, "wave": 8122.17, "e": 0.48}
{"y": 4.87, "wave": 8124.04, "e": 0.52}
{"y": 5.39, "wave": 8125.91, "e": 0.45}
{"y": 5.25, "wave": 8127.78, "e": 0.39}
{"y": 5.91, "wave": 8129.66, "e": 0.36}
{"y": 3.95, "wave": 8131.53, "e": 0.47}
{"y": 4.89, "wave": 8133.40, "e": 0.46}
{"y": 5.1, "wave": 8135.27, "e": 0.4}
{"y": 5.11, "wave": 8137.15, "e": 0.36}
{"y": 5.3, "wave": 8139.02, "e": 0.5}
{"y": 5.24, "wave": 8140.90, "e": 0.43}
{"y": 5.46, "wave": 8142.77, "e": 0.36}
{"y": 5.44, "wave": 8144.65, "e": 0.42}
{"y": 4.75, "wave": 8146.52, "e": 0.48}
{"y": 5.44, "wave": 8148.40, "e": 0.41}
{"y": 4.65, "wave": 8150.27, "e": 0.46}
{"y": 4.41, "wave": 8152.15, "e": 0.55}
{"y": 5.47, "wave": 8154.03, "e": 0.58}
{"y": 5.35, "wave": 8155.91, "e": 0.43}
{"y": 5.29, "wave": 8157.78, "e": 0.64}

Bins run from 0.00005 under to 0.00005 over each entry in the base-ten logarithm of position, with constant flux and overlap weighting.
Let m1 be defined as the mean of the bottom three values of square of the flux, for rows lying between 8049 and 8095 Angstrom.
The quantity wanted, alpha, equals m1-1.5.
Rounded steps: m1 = 15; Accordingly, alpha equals 13.7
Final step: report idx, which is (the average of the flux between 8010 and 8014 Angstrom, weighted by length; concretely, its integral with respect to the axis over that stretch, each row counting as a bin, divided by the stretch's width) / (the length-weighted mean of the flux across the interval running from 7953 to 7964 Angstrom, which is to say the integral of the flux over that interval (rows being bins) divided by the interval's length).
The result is 0.95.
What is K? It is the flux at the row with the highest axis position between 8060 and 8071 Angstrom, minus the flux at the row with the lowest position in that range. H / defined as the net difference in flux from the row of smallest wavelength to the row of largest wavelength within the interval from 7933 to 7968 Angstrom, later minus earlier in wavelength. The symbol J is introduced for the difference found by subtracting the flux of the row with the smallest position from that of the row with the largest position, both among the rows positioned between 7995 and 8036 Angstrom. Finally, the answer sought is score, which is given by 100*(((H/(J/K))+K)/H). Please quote -64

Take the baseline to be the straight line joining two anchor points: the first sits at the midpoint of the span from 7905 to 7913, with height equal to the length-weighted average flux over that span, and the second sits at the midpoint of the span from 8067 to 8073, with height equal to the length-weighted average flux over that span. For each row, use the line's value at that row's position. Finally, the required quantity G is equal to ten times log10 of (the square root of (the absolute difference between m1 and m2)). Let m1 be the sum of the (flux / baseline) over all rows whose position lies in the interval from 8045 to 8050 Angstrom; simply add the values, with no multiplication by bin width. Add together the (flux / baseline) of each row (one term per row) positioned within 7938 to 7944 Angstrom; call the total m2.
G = -2.0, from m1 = 3.0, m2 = 2.64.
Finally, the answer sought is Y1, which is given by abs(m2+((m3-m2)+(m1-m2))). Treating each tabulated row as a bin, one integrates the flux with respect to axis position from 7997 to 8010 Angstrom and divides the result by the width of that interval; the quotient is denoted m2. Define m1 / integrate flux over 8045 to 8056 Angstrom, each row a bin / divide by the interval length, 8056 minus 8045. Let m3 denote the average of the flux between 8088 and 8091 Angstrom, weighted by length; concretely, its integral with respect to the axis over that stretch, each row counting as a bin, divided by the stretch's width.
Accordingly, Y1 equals 4.57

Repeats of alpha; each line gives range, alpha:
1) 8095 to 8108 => 20.7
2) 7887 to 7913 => 18.1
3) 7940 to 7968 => 14.1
